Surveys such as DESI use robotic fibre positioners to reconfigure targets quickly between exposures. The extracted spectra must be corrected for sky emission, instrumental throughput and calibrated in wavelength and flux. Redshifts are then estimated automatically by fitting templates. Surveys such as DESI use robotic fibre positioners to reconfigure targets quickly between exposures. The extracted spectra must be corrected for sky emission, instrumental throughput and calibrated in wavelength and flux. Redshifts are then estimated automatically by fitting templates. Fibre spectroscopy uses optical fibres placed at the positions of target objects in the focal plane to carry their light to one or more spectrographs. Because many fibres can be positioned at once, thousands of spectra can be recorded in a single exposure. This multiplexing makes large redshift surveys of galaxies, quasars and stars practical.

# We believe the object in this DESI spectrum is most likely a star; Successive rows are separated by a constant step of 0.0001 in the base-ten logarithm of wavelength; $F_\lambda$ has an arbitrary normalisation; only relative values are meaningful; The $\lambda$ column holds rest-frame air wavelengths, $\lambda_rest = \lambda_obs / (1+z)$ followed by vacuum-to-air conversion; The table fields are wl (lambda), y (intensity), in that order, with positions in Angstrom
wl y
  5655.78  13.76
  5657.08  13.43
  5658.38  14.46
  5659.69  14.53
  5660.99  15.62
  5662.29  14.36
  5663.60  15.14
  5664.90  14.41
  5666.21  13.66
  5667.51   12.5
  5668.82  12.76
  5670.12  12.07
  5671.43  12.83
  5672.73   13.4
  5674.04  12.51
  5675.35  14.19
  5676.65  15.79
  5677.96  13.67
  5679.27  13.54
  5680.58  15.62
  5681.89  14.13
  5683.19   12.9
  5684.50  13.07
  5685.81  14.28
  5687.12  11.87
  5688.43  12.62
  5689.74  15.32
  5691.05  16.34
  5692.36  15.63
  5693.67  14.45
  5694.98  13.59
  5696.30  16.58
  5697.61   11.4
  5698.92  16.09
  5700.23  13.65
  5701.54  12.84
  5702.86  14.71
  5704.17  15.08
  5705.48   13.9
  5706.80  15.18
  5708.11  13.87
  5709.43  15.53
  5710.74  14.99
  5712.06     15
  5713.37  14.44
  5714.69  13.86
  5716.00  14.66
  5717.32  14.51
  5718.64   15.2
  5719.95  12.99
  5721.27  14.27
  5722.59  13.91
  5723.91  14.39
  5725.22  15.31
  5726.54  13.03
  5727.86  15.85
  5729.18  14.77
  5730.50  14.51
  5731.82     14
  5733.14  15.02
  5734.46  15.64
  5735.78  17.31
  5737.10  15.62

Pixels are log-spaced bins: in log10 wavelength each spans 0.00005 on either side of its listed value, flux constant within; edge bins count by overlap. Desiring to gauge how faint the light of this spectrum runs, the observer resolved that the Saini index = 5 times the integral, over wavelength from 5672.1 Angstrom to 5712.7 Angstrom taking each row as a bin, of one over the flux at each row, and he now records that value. 14.4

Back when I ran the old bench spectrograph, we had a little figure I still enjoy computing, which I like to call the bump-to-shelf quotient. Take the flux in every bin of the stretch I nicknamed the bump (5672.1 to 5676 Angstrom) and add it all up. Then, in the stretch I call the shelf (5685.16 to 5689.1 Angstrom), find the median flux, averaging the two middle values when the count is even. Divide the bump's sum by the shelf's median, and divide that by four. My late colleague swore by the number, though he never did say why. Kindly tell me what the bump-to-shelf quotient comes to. 0.79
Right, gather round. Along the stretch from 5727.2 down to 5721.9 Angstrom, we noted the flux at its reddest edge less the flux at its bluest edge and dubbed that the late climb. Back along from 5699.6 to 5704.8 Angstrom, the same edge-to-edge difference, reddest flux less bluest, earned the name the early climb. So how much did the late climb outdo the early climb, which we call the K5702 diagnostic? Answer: -2.3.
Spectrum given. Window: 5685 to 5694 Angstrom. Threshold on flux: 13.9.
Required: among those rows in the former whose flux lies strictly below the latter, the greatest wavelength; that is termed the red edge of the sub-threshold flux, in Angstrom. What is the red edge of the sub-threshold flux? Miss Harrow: 5688.43 Angstrom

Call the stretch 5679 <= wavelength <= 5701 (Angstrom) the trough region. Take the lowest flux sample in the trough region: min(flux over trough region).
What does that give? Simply 11.4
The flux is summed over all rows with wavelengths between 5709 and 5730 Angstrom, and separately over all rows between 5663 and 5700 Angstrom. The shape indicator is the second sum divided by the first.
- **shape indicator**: 1.7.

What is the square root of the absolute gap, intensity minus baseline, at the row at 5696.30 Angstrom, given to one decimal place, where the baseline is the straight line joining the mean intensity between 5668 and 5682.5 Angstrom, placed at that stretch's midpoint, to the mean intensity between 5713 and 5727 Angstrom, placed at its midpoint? 1.6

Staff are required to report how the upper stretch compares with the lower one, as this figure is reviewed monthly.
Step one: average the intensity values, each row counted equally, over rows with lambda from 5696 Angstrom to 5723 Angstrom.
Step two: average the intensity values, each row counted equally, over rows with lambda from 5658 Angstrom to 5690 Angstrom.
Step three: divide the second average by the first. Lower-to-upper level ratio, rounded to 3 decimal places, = 0.958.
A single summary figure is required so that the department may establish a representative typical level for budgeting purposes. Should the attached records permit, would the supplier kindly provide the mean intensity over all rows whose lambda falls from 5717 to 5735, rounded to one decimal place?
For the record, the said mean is 14.5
